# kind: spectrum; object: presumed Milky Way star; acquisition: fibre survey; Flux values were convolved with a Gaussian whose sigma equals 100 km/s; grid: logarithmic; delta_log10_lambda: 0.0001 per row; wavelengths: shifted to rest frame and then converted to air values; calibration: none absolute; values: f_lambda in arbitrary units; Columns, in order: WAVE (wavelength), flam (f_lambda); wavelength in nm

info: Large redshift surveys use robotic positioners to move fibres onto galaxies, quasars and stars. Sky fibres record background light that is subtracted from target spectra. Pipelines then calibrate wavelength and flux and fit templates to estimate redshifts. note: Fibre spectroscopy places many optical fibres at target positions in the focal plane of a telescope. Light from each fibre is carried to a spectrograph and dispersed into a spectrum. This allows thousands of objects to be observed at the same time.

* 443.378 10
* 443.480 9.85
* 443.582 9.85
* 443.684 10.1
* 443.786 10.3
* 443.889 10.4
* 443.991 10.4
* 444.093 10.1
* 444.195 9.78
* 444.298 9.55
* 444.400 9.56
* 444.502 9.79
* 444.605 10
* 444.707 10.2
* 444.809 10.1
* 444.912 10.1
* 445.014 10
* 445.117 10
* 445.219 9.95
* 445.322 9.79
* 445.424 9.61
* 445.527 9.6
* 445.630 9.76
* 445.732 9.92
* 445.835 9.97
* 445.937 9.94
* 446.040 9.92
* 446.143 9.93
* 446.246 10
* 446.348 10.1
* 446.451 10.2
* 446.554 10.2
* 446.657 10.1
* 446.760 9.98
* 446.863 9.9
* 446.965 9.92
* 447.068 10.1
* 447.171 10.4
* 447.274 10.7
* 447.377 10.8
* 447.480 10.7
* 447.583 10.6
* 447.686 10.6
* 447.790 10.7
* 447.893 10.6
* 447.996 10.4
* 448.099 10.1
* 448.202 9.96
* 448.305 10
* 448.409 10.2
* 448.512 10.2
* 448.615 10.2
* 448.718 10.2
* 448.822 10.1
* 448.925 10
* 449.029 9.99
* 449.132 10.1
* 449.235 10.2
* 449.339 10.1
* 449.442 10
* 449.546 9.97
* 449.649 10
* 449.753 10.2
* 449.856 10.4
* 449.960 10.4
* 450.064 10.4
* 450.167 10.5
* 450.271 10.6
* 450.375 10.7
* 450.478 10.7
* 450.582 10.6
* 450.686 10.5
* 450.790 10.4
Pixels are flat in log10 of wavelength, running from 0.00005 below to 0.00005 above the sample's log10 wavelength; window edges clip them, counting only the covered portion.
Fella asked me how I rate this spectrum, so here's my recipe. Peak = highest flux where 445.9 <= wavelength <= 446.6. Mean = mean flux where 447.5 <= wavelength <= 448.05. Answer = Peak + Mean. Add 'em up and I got 20.8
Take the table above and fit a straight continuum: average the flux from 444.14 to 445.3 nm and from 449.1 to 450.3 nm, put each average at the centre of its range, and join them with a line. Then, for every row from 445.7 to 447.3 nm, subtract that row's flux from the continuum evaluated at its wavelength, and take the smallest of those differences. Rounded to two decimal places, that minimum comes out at -0.62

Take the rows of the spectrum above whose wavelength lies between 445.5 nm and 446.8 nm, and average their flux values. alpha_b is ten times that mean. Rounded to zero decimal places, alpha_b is 100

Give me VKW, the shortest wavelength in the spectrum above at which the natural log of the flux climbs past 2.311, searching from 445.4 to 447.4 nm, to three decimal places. 446.348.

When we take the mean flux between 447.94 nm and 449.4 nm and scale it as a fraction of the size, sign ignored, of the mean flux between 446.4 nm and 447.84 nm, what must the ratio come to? 0.98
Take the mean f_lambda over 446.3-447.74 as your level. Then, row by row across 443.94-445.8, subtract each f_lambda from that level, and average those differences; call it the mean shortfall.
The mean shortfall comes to 0.4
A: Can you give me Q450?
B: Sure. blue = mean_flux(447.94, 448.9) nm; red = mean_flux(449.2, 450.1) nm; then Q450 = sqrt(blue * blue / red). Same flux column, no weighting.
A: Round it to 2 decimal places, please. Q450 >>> 3.18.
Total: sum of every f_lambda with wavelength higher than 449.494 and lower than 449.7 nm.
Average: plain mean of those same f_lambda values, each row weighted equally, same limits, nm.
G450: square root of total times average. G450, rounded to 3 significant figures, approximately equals 14.1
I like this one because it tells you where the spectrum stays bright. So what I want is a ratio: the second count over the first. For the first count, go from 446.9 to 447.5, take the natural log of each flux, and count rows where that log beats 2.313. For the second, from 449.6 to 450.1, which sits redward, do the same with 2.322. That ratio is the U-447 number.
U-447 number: 1.0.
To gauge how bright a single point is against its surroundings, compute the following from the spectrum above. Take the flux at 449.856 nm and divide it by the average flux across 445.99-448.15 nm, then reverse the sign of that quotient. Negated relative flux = -1.011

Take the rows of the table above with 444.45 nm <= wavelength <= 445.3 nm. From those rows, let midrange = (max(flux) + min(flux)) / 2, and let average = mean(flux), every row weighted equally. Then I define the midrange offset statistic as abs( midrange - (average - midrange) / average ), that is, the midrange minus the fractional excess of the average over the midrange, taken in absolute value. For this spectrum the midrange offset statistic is 10.0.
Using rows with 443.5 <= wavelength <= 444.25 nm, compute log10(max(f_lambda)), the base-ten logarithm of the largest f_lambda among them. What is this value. 1.02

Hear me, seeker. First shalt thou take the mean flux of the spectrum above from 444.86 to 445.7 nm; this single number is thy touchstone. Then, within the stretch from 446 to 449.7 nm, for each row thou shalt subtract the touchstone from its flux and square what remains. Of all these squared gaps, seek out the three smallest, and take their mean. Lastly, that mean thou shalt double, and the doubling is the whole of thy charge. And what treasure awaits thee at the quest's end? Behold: 0.008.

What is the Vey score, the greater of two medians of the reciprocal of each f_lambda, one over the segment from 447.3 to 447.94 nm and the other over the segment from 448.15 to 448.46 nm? 0.100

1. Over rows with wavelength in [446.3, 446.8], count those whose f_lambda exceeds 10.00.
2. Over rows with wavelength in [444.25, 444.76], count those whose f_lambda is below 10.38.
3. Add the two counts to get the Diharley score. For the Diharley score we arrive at 9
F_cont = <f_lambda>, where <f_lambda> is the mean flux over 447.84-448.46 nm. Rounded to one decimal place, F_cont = 10.2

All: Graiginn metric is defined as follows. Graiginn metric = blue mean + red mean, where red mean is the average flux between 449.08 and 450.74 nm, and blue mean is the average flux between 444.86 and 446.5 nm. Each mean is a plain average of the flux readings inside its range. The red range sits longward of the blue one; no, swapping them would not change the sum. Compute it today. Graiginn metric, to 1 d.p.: 20.3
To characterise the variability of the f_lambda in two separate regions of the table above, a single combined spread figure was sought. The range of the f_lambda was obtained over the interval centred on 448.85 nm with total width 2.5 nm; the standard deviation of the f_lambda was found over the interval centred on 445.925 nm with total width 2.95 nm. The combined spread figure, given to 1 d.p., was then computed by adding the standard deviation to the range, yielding 1.0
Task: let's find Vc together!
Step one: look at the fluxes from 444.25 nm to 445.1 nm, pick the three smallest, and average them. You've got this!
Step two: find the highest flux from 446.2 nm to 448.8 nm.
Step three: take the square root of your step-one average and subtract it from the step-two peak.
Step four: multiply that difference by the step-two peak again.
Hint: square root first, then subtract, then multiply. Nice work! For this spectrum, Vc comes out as 83.1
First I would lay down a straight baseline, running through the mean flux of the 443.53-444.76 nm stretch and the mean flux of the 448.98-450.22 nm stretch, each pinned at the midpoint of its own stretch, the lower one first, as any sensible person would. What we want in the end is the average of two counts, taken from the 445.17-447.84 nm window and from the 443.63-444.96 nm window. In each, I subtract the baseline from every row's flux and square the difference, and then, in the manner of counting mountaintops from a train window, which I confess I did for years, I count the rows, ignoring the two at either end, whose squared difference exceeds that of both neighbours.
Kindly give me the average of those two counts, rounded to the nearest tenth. 4.0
